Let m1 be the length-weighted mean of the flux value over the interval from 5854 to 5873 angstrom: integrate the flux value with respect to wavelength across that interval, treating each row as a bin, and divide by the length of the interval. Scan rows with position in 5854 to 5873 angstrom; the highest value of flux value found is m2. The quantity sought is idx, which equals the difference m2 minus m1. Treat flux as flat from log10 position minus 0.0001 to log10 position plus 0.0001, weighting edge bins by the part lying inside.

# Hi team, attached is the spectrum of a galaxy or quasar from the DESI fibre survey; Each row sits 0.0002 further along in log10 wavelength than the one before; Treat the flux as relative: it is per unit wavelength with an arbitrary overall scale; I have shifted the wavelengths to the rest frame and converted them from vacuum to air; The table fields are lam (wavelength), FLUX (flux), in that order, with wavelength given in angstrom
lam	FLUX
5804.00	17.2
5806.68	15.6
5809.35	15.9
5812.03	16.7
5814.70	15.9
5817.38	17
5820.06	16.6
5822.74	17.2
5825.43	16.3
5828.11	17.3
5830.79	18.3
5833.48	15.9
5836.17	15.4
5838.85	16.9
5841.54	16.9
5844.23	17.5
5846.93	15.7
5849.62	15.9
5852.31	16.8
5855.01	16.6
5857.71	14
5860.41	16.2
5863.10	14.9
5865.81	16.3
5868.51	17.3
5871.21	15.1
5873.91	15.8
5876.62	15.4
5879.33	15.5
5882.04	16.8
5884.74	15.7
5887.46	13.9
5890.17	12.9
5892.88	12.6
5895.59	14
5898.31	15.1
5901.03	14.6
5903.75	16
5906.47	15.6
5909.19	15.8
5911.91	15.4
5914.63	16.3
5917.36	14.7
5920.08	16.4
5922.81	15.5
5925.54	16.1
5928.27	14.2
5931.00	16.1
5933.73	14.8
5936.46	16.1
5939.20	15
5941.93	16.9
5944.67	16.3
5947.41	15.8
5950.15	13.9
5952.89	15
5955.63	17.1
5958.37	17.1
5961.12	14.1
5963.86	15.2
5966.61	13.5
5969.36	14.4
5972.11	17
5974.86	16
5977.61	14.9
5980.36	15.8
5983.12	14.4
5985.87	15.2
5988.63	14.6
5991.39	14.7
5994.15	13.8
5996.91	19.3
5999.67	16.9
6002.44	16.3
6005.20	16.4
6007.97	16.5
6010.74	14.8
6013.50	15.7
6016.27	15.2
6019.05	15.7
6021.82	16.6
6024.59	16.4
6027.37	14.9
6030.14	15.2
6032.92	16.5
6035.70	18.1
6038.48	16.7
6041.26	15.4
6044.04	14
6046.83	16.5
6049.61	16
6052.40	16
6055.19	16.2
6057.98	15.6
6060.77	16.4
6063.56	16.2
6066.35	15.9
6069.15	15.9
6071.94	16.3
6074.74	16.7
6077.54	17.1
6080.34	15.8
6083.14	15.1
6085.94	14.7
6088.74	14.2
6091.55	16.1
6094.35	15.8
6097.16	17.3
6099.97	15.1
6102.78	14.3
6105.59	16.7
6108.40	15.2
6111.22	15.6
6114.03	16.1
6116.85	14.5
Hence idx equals 1.5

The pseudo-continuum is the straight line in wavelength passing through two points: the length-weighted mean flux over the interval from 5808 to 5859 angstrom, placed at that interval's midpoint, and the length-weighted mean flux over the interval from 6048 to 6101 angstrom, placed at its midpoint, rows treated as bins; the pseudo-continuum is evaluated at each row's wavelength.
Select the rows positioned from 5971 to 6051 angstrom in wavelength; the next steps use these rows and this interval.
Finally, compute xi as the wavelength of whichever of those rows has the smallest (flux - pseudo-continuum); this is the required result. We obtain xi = 5994.15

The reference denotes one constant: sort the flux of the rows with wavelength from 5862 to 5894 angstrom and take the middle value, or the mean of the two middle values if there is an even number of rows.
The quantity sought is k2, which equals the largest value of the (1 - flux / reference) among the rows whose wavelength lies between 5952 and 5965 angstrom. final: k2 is 0.087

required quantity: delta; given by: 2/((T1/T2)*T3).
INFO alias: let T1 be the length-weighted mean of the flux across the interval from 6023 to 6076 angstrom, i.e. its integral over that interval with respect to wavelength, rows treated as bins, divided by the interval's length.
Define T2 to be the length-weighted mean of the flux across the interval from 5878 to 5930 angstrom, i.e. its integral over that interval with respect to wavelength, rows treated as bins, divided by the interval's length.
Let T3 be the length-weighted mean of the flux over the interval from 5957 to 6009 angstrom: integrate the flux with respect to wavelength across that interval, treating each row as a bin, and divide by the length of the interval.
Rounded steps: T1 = 16.0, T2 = 15.1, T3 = 15.58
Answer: 0.121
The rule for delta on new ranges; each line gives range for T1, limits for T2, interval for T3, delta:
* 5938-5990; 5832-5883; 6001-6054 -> 0.131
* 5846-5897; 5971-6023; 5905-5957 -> 0.132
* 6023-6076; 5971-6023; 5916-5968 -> 0.127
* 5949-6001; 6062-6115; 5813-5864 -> 0.125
